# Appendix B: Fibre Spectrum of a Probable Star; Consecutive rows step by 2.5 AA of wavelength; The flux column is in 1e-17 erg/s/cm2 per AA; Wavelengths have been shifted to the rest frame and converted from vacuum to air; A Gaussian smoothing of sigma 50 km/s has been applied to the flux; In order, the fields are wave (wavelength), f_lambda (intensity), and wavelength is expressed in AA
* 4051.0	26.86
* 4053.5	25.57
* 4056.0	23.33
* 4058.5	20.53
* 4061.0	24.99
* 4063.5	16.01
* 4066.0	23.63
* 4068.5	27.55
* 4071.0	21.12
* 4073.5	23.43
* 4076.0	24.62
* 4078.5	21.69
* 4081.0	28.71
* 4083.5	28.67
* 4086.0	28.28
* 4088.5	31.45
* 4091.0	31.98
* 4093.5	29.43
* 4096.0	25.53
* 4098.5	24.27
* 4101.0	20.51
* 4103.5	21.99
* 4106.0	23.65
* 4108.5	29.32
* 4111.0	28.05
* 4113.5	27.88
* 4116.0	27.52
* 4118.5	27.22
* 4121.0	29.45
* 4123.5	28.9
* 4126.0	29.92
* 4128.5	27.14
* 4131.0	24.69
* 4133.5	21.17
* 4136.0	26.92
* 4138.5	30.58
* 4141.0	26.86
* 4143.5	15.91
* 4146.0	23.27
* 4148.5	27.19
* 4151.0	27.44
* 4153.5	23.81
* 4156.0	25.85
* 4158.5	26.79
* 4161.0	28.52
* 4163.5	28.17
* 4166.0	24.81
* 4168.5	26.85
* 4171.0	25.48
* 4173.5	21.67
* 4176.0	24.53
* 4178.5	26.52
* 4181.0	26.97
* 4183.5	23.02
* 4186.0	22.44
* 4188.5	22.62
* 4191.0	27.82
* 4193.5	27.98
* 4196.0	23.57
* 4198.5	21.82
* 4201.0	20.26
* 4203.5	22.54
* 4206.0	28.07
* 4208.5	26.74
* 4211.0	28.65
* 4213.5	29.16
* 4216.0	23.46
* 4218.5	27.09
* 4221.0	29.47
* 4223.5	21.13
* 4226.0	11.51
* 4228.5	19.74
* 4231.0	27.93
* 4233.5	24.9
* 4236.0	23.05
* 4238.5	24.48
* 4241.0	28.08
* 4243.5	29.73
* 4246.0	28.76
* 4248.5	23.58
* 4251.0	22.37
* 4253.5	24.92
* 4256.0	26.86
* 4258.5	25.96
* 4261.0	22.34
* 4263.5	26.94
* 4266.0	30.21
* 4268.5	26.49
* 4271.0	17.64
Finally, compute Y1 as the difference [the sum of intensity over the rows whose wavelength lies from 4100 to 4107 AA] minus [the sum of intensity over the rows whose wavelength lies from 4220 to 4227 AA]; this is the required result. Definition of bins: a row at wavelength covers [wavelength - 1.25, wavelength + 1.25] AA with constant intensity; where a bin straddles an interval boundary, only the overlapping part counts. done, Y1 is 4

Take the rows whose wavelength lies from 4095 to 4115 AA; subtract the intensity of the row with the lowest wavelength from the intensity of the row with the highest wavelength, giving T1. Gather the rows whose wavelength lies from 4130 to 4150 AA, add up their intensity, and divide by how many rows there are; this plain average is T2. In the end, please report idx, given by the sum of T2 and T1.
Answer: 27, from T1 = 2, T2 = 24.6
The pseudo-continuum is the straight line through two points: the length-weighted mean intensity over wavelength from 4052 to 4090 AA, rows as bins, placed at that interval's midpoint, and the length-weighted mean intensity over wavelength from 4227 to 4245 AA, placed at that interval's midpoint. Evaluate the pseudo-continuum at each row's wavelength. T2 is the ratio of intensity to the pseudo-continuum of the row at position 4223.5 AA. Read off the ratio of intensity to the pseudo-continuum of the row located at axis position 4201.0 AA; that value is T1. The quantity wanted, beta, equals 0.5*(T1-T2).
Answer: -0.02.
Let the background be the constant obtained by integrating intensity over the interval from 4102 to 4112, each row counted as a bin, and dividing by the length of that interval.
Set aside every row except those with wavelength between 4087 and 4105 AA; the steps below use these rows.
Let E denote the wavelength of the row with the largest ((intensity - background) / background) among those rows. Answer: 4091.0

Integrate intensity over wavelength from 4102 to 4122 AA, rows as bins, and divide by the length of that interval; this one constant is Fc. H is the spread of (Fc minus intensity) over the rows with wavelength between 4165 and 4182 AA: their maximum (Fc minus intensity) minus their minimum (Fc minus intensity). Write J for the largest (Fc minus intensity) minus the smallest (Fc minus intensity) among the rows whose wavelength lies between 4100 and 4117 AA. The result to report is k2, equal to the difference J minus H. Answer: 3.5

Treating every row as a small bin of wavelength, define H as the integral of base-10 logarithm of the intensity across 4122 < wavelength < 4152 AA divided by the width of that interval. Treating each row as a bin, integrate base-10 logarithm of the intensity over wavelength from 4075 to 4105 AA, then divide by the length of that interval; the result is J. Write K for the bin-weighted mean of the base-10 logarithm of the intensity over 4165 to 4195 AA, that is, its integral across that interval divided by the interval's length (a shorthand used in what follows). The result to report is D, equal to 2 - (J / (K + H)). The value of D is 1.494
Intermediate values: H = 1.41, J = 1.42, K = 1.40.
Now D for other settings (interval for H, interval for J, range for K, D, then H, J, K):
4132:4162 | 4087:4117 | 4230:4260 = 1.493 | 1.40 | 1.42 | 1.41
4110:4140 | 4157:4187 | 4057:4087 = 1.500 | 1.44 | 1.41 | 1.38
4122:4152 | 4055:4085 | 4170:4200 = 1.510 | 1.41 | 1.37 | 1.39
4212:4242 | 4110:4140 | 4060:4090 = 1.480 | 1.37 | 1.44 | 1.39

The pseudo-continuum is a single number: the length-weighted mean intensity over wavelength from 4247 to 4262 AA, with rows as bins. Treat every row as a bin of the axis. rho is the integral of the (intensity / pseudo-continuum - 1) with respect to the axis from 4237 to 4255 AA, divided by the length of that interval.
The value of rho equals 0.06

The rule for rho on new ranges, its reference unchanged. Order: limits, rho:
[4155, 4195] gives 0.05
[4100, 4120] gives 0.06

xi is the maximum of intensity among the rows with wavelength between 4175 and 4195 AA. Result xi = 27.98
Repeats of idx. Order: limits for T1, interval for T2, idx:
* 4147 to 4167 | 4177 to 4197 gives 23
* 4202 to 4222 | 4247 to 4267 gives 32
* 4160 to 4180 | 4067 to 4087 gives 24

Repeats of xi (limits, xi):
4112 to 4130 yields 29.92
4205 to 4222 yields 29.47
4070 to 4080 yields 24.62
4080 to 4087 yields 28.71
